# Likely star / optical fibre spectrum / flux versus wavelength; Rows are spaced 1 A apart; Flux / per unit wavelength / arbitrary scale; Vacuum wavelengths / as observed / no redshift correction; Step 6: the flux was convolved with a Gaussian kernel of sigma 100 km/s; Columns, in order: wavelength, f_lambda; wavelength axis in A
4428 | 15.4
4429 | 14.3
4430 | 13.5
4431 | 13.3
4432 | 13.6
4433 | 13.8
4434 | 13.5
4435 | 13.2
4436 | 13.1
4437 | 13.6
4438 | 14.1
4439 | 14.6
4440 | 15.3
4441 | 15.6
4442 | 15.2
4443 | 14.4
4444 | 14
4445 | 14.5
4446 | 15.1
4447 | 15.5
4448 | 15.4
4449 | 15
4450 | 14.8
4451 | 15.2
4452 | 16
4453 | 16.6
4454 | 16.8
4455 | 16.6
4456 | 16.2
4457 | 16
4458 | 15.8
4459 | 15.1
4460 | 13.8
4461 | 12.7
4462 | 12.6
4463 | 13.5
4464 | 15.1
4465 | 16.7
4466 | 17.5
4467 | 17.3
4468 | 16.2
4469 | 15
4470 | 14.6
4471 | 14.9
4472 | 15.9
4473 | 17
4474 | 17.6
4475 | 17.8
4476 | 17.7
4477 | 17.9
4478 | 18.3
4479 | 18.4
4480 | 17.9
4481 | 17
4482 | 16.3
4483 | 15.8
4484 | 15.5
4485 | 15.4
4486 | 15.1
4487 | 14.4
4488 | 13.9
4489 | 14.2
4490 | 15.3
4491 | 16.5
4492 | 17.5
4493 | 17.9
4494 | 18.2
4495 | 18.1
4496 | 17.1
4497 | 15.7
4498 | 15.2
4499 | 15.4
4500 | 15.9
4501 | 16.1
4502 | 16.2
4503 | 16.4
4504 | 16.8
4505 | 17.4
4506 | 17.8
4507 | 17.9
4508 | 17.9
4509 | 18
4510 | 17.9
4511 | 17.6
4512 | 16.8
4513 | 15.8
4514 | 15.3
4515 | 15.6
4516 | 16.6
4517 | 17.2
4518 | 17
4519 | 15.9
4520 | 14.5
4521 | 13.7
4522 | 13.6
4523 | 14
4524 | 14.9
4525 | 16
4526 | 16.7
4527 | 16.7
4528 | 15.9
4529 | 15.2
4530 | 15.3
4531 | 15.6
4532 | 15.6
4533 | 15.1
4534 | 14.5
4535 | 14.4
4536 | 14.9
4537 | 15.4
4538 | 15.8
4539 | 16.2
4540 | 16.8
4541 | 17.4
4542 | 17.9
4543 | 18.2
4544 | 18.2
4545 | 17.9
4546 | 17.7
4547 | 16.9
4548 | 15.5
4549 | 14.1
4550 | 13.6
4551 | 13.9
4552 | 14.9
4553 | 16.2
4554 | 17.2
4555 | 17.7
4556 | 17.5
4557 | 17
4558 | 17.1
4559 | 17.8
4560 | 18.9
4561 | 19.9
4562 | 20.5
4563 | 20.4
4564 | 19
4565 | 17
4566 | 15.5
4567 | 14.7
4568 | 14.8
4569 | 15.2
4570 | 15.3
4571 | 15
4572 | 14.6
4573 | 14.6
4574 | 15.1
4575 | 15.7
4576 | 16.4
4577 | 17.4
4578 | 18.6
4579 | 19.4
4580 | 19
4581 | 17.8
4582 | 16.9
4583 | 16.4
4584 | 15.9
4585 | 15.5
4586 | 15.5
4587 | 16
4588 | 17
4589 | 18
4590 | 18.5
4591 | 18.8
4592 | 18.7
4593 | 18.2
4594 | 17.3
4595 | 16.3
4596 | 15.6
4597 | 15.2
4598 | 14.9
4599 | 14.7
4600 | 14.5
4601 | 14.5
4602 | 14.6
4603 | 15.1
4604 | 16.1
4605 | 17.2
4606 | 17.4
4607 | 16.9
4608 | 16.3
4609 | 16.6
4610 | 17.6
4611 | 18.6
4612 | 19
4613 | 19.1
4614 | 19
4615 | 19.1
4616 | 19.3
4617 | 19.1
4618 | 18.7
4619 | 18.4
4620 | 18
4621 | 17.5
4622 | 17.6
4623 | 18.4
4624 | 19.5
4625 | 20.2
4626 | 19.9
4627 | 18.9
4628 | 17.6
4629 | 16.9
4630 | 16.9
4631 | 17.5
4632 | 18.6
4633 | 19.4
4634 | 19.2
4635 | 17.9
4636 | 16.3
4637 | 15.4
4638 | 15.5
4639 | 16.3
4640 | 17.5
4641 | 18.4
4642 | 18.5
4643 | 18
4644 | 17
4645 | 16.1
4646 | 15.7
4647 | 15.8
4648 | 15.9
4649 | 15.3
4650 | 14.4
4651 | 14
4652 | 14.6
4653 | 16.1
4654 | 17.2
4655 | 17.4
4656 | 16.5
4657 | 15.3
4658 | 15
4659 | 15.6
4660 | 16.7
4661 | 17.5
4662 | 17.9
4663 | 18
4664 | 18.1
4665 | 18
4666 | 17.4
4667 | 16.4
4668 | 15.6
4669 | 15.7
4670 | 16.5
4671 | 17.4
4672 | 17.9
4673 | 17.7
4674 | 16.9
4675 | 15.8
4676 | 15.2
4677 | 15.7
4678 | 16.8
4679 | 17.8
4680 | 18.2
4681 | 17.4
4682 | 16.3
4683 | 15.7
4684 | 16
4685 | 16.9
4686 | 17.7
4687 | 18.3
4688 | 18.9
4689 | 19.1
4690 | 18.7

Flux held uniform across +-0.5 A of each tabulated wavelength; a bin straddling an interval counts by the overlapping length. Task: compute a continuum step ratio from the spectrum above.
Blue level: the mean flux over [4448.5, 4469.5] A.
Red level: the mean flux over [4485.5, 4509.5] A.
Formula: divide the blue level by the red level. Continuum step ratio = 0.94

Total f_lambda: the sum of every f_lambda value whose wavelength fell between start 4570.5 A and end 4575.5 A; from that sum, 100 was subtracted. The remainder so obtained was -25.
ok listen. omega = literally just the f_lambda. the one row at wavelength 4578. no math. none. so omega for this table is 18.6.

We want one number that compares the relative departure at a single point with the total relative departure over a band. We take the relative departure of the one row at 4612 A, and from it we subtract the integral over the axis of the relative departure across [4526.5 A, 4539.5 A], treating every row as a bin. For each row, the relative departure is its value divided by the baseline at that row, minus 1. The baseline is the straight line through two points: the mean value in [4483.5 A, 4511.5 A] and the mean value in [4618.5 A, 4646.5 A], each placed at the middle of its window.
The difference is 1.1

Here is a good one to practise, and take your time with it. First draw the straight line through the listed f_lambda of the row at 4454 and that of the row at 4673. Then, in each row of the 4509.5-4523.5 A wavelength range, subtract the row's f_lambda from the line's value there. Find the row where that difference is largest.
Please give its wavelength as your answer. 4522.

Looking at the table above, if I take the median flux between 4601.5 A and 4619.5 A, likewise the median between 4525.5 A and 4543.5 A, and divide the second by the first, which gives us 0.87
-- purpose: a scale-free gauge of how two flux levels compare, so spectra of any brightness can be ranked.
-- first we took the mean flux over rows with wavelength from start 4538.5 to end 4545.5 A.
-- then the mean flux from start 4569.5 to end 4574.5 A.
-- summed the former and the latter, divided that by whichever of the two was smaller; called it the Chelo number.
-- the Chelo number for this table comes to 2.17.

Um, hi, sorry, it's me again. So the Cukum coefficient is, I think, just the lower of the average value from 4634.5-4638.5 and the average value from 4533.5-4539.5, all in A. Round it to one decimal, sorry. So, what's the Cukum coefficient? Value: 15.2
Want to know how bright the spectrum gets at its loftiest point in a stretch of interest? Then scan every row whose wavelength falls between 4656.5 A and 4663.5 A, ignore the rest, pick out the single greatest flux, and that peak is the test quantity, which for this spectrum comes 18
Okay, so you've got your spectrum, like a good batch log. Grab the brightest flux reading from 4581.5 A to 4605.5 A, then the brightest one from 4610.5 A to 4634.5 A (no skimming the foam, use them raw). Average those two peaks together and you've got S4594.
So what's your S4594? 19.5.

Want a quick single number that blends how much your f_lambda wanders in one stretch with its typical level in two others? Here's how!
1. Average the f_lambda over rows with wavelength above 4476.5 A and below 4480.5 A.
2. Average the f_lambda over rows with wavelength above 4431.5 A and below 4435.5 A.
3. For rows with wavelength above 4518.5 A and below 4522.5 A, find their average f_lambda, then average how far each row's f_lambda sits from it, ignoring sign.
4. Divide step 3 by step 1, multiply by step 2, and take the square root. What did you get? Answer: 0.76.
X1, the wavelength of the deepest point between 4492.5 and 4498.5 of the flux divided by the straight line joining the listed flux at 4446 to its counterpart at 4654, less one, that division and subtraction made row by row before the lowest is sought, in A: 4498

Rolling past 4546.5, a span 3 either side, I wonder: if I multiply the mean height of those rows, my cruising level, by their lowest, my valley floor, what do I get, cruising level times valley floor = 236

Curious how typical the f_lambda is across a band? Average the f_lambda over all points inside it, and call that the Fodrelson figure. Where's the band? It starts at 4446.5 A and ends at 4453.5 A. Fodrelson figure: 15.5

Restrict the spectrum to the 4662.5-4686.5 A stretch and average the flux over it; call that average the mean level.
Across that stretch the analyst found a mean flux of 16.9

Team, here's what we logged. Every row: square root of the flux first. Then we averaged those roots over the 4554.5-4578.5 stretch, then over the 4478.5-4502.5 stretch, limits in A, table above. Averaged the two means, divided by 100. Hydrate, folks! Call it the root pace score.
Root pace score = 0.0406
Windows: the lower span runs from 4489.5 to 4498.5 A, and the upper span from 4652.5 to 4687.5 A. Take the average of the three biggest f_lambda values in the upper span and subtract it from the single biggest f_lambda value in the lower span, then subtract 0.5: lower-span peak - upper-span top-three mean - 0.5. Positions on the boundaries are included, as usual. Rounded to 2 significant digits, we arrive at -0.50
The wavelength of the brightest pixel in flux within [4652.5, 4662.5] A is 4662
